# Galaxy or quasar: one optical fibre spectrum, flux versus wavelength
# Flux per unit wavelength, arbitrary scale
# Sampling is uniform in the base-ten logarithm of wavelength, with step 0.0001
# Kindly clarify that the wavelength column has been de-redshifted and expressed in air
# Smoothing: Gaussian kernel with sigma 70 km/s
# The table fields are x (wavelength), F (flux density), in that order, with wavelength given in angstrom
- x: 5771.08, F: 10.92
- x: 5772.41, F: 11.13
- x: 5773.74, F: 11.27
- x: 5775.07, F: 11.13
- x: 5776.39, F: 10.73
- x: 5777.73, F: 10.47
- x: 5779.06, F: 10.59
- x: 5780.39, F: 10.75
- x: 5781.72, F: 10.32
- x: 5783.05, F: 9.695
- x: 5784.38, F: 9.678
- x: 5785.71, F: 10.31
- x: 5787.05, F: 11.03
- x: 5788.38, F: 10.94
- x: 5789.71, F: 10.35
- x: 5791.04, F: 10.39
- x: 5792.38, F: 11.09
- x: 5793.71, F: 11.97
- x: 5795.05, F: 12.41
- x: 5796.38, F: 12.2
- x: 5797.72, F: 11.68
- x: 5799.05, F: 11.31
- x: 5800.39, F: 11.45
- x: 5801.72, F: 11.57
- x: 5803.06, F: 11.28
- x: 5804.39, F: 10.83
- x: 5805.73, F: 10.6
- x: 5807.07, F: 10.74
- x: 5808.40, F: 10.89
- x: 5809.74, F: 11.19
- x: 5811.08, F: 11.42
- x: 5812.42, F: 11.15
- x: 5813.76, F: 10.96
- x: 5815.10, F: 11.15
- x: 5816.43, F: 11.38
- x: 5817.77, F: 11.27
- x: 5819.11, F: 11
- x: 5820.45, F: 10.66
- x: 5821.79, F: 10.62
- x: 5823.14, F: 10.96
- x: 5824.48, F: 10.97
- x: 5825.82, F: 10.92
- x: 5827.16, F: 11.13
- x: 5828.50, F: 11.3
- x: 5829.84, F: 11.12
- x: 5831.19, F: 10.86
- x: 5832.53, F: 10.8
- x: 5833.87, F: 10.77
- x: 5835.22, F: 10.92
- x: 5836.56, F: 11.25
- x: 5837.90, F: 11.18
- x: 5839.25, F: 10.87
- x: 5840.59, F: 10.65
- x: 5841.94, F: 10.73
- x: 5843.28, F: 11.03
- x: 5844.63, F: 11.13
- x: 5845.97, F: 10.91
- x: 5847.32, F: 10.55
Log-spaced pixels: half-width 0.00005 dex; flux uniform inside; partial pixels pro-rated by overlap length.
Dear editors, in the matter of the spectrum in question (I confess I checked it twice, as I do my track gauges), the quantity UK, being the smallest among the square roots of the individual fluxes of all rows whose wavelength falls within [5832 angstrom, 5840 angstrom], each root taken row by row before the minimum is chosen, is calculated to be 3.28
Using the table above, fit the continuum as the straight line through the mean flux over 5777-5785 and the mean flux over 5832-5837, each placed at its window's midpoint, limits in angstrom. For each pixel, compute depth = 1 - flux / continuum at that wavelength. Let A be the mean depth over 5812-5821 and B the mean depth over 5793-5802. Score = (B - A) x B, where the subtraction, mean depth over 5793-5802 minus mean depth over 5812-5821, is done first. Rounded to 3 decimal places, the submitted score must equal 0.012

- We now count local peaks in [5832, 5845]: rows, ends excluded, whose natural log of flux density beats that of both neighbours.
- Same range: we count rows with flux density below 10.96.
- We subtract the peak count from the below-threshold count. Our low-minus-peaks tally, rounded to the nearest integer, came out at 5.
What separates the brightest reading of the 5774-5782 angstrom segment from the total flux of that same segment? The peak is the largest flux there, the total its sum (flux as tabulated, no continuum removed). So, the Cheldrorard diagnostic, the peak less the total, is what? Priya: -53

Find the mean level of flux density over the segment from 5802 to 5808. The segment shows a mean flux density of 10.9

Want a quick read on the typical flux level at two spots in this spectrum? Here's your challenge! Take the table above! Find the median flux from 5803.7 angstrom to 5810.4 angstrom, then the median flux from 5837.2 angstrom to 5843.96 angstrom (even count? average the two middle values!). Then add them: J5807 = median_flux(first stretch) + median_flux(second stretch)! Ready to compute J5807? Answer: 21.7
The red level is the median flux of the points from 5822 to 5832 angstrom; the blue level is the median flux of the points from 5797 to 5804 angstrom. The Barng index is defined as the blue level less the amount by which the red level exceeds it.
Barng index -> 11.9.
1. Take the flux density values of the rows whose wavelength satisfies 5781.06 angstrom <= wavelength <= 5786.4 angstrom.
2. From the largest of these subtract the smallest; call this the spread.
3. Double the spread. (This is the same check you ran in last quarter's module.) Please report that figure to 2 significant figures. 1.3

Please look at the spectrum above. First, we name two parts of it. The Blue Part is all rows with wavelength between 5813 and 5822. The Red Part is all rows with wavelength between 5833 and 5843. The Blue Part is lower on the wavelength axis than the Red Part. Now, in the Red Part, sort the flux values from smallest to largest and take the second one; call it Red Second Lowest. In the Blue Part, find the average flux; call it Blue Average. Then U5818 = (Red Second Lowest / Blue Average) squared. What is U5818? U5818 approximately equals 0.95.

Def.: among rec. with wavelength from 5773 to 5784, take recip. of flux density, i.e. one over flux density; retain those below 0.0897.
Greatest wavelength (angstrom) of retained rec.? 5773.74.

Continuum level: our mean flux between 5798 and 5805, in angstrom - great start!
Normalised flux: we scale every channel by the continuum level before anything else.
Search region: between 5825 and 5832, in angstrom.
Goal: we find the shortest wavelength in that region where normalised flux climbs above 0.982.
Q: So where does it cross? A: 5827.16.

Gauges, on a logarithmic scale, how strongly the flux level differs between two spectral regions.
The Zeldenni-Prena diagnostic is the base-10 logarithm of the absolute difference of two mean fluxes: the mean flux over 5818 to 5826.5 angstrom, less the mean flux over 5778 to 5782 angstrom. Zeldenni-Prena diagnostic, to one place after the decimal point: -0.5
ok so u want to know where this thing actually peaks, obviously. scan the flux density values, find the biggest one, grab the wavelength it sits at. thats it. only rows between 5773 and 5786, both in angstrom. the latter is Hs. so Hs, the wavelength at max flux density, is 5773.74 angstrom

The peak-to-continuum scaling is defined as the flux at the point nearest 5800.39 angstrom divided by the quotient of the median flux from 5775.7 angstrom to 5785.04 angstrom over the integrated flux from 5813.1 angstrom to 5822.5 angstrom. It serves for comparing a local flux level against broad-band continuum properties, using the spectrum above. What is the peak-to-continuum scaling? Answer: 113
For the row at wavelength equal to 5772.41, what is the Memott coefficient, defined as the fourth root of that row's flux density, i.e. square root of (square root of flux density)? 1.83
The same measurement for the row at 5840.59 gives 1.81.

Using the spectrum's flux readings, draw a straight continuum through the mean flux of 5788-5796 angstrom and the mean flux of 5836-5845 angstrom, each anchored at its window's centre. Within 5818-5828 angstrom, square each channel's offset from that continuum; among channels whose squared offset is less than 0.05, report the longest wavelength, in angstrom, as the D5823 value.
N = 5827.16 angstrom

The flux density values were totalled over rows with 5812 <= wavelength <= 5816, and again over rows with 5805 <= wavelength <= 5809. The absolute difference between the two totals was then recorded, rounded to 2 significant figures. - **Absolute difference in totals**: 1.0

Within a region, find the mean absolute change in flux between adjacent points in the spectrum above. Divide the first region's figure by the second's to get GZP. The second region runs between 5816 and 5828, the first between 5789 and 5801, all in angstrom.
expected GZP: 2.4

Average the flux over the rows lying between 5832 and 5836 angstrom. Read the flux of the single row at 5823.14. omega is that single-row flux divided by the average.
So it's 1.01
